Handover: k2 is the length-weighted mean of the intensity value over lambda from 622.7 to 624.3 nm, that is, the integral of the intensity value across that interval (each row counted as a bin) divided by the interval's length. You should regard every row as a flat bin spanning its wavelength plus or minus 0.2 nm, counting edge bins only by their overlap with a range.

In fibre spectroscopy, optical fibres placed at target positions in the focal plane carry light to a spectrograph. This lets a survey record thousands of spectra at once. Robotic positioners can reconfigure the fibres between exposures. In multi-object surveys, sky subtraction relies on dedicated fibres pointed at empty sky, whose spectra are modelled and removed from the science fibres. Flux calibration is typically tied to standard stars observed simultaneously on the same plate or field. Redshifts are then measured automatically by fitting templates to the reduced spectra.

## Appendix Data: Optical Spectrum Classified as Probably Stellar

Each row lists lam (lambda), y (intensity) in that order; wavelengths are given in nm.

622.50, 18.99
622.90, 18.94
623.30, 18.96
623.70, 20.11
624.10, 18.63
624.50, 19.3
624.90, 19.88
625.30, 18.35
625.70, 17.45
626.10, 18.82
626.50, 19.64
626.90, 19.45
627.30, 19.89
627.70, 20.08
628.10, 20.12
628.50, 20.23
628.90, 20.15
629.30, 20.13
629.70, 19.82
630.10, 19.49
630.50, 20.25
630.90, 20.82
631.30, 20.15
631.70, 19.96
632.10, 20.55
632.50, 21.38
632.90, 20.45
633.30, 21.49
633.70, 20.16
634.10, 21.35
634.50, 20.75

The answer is 19.2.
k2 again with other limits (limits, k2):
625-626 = 18.2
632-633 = 20.9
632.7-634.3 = 20.9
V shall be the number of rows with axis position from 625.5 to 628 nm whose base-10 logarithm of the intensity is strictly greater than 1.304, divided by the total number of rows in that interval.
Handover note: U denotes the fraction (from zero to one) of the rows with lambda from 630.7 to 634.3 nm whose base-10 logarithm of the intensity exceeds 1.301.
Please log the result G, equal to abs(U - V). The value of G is 0.9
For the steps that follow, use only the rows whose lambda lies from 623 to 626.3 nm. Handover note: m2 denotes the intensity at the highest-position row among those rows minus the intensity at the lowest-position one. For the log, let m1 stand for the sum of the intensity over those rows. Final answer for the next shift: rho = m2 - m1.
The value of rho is -152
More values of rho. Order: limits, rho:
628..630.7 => -140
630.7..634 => -166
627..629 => -100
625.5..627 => -73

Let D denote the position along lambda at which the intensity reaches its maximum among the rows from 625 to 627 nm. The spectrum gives 626.50 nm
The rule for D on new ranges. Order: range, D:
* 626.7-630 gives 628.50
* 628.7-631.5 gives 630.90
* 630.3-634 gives 633.30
